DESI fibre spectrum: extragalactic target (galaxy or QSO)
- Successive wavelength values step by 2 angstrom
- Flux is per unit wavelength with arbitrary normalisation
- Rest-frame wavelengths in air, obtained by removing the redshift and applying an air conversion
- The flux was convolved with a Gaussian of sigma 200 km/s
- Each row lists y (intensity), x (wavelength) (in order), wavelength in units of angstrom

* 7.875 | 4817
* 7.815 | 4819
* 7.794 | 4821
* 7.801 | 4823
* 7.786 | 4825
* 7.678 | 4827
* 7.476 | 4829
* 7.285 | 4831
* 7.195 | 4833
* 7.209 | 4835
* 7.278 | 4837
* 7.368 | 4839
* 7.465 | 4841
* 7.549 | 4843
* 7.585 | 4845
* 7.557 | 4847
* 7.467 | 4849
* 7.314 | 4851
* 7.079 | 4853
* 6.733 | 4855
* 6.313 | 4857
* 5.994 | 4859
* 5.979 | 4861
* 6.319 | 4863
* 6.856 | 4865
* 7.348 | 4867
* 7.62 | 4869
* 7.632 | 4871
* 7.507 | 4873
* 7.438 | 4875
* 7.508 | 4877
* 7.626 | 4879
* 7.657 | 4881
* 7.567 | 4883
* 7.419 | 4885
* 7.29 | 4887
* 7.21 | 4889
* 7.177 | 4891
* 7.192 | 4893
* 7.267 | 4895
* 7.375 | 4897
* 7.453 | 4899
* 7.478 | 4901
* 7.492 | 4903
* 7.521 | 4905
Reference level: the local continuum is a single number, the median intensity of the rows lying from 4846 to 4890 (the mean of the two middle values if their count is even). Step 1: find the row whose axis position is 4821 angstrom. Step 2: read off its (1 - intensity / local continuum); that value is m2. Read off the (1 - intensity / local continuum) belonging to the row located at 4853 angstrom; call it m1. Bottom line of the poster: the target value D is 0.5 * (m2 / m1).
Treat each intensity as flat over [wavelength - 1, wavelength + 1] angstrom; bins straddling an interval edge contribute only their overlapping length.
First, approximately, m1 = 0.041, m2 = -0.06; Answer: -0.7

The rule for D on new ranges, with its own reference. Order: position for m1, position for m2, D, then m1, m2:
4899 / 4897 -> -0.1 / -0.009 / 0.00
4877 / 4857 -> -4.3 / -0.017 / 0.14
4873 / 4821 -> 1.7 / -0.017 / -0.06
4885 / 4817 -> 6.9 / -0.005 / -0.07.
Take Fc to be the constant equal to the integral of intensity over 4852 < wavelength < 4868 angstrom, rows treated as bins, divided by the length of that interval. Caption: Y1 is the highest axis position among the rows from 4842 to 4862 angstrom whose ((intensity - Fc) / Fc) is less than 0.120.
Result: 4861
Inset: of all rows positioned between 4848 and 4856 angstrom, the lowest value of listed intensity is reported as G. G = 6.733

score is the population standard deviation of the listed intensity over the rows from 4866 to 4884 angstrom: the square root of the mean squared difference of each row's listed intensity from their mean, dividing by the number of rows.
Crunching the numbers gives 0.10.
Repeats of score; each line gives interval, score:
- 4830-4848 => 0.15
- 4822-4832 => 0.20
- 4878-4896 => 0.18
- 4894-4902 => 0.08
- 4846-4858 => 0.44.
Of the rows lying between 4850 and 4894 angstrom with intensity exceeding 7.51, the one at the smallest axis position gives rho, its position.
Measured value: 4869 angstrom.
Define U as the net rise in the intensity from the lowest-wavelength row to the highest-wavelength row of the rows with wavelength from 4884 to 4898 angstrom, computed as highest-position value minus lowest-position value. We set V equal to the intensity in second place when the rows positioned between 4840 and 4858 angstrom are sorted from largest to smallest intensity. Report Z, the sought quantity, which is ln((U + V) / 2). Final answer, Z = 1.32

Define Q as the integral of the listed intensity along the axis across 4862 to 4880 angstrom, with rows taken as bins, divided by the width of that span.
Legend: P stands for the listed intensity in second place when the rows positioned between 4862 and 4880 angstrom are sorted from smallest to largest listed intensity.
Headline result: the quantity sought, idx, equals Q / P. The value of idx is 1.07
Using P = 6.856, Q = 7.3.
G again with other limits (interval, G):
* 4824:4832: 7.285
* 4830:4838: 7.195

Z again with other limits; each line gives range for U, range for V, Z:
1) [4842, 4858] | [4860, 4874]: 1.16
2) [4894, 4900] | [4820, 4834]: 1.38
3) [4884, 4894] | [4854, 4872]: 1.31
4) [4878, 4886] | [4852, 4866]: 1.20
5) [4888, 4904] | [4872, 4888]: 1.37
